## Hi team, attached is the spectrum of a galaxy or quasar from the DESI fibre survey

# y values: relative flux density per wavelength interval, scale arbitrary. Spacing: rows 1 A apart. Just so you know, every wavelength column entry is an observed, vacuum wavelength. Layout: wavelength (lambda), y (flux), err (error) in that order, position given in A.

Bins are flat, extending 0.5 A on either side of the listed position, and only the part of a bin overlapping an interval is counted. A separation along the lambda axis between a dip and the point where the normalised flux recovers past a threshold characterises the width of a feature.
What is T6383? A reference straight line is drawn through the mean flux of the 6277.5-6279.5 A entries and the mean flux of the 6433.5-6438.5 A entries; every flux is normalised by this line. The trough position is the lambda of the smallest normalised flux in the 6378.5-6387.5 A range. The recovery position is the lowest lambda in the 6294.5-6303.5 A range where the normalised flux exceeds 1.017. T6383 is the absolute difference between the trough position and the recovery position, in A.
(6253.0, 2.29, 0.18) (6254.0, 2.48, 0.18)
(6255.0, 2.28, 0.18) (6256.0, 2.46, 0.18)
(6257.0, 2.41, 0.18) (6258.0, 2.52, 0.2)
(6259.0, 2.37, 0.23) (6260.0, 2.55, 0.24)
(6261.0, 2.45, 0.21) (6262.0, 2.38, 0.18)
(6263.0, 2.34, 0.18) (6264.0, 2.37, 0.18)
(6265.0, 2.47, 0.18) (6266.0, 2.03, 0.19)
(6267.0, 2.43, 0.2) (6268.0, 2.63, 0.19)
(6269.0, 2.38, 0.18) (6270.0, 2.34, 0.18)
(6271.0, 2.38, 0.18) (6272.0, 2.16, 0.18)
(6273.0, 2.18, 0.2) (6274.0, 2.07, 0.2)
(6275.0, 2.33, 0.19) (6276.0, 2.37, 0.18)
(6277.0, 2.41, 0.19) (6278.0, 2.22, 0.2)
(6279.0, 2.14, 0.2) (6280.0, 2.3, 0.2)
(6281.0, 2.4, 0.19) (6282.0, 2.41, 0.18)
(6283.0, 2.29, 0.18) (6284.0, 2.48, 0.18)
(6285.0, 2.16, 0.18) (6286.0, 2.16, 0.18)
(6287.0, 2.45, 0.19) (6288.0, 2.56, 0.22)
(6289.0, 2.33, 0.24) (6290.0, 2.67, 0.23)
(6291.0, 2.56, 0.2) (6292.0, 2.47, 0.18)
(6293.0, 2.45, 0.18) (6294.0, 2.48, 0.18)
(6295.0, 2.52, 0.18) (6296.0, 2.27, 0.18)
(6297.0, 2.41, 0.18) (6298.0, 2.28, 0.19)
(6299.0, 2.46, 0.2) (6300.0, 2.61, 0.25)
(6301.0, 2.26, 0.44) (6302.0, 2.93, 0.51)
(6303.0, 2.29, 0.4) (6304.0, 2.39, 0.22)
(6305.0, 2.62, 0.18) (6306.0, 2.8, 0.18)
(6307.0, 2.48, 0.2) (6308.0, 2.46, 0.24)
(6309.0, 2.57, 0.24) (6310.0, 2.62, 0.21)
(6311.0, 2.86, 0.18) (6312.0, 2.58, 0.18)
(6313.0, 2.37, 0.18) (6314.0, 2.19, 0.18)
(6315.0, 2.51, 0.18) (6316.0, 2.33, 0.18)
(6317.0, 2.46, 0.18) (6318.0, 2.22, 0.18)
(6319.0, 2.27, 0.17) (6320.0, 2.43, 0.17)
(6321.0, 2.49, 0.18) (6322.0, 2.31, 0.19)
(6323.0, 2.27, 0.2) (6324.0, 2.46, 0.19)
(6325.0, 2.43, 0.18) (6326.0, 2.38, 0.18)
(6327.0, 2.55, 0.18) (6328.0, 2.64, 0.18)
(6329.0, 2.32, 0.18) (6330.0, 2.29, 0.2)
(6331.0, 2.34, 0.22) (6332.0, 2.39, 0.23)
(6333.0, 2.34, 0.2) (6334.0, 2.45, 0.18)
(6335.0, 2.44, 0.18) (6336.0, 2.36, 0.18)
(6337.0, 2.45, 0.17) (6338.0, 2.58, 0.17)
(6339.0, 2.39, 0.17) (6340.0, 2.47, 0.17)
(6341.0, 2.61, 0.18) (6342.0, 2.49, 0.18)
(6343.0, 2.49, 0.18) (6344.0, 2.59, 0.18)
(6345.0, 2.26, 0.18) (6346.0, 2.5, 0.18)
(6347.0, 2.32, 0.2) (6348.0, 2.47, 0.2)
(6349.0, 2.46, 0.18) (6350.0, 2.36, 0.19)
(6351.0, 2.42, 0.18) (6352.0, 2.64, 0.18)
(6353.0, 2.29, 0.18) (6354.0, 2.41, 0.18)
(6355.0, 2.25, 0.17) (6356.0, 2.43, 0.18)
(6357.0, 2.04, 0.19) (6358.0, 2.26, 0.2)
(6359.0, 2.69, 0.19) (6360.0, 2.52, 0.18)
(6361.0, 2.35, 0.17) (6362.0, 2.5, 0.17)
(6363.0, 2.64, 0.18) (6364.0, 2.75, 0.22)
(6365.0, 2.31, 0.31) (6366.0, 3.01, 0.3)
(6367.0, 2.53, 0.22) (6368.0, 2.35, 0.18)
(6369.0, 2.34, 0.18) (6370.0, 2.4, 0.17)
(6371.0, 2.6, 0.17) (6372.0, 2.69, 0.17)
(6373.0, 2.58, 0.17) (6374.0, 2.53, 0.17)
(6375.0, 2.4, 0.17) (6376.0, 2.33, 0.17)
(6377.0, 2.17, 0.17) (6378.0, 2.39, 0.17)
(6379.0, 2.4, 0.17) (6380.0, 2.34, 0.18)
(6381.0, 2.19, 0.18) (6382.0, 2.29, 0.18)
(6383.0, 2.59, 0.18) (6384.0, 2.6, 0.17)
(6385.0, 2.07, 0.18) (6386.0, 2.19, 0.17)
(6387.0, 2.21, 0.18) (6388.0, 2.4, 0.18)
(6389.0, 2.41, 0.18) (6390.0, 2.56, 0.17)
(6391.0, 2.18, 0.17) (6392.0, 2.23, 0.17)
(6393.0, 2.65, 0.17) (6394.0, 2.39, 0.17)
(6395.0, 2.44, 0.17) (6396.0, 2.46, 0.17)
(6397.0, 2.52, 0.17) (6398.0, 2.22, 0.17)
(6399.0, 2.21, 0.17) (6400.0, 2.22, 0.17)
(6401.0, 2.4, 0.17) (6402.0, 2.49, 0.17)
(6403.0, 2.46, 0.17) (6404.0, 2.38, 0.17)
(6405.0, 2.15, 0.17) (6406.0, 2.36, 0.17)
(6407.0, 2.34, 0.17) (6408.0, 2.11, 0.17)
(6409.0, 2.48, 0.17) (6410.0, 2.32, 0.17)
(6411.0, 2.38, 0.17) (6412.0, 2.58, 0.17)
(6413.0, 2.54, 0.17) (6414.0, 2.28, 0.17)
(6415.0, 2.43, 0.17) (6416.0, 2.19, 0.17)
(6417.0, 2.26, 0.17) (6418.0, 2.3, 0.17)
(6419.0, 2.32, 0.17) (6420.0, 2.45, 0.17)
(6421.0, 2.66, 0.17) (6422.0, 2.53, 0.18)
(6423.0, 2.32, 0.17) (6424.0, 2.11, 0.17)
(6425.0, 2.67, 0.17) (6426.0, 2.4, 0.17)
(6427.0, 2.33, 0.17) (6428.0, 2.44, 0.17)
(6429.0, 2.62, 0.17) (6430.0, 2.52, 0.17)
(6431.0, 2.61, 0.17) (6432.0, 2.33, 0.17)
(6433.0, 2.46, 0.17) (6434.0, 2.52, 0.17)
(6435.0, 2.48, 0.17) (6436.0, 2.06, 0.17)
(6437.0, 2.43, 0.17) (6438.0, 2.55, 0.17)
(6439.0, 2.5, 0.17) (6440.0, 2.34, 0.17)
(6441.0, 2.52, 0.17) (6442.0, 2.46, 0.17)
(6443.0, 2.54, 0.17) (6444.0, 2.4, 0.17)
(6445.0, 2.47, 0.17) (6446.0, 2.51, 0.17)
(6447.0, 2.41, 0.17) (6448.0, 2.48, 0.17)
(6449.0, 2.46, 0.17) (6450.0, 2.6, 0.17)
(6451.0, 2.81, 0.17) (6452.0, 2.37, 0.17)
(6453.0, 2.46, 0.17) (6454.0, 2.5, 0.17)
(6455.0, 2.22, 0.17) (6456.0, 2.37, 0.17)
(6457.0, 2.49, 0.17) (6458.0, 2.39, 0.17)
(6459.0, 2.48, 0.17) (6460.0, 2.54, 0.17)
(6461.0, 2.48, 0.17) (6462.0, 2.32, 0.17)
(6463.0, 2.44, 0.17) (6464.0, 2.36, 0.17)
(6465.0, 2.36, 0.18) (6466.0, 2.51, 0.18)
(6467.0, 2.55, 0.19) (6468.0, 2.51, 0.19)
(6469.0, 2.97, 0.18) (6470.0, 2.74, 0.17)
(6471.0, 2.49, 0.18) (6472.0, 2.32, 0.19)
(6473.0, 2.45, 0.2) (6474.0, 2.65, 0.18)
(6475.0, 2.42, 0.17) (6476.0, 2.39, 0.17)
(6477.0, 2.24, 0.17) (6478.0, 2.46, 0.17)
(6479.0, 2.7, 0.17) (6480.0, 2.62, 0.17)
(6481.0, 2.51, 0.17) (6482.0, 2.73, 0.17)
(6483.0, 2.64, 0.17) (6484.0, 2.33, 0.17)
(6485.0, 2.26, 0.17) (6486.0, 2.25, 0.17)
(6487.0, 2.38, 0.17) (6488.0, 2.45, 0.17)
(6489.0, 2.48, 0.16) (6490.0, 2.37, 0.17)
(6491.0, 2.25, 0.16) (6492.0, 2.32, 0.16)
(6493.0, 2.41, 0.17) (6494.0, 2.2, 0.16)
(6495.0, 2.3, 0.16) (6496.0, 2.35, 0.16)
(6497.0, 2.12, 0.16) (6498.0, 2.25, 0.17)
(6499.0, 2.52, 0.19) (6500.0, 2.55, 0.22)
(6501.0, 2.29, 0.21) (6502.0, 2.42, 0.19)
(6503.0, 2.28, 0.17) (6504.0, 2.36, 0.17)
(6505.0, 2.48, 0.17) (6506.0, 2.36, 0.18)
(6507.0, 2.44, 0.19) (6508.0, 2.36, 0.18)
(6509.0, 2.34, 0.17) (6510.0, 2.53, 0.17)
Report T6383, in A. 90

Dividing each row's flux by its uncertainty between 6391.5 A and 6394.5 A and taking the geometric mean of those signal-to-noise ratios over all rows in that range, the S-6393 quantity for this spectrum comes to 14.2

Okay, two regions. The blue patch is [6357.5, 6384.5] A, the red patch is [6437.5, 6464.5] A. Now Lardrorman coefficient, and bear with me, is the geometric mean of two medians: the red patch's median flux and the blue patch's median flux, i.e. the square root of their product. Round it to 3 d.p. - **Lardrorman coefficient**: 2.435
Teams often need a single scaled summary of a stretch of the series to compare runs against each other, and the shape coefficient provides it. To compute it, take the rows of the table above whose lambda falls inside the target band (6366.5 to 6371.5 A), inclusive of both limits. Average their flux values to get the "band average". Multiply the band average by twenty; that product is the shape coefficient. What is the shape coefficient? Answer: 48.9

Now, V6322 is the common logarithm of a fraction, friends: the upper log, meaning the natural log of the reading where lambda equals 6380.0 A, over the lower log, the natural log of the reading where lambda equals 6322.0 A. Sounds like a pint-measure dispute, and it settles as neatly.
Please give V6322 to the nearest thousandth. 0.007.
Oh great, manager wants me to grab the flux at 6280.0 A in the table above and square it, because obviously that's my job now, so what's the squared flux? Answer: 5.3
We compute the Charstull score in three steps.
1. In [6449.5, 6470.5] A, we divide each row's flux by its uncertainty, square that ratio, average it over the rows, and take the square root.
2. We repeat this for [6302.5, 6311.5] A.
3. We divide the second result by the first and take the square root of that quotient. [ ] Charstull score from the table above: 0.93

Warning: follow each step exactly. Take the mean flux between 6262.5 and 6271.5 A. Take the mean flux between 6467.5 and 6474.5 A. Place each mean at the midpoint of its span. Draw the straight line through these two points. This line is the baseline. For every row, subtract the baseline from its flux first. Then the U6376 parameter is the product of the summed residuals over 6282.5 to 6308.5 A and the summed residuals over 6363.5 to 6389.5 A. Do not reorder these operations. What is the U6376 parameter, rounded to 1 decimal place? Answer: -2.2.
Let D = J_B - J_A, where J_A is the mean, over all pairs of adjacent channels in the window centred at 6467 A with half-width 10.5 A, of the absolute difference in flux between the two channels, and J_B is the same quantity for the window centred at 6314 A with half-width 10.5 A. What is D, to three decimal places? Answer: 0.031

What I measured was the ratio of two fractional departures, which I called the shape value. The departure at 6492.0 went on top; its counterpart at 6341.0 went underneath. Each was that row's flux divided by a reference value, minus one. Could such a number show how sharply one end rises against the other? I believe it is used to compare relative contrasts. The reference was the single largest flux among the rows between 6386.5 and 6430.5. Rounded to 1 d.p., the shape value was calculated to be 5.8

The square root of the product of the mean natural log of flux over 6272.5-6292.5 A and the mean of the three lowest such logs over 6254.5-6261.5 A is 0.853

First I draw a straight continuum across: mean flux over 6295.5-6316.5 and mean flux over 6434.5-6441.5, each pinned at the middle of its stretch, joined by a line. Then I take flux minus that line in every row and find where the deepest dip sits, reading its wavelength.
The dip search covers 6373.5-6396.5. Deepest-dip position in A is 6385.0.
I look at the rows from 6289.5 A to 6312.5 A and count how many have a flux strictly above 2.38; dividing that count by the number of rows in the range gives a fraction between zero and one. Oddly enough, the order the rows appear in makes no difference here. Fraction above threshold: 0.83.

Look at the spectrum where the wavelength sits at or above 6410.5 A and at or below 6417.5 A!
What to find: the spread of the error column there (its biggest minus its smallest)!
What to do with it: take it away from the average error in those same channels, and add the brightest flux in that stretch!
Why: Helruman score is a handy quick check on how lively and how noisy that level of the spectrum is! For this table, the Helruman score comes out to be 2.75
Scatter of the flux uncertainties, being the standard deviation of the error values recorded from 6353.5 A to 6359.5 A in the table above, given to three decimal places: 0.010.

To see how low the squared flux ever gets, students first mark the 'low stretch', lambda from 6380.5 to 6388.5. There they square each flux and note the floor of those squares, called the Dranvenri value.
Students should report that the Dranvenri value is 4.3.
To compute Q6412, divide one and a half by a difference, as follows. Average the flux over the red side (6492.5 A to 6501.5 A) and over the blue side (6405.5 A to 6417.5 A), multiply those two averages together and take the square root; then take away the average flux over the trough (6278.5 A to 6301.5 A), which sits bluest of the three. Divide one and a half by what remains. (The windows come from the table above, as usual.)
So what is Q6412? -29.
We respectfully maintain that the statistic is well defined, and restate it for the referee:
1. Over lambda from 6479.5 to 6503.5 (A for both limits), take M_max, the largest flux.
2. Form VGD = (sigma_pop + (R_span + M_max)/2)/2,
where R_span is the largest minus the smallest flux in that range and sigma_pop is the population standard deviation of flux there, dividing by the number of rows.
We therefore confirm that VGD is 0.91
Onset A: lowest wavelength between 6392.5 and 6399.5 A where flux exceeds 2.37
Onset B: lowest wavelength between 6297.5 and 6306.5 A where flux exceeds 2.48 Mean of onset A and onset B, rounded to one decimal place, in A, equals 6346.5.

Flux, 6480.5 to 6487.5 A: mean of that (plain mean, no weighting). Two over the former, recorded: 0.819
